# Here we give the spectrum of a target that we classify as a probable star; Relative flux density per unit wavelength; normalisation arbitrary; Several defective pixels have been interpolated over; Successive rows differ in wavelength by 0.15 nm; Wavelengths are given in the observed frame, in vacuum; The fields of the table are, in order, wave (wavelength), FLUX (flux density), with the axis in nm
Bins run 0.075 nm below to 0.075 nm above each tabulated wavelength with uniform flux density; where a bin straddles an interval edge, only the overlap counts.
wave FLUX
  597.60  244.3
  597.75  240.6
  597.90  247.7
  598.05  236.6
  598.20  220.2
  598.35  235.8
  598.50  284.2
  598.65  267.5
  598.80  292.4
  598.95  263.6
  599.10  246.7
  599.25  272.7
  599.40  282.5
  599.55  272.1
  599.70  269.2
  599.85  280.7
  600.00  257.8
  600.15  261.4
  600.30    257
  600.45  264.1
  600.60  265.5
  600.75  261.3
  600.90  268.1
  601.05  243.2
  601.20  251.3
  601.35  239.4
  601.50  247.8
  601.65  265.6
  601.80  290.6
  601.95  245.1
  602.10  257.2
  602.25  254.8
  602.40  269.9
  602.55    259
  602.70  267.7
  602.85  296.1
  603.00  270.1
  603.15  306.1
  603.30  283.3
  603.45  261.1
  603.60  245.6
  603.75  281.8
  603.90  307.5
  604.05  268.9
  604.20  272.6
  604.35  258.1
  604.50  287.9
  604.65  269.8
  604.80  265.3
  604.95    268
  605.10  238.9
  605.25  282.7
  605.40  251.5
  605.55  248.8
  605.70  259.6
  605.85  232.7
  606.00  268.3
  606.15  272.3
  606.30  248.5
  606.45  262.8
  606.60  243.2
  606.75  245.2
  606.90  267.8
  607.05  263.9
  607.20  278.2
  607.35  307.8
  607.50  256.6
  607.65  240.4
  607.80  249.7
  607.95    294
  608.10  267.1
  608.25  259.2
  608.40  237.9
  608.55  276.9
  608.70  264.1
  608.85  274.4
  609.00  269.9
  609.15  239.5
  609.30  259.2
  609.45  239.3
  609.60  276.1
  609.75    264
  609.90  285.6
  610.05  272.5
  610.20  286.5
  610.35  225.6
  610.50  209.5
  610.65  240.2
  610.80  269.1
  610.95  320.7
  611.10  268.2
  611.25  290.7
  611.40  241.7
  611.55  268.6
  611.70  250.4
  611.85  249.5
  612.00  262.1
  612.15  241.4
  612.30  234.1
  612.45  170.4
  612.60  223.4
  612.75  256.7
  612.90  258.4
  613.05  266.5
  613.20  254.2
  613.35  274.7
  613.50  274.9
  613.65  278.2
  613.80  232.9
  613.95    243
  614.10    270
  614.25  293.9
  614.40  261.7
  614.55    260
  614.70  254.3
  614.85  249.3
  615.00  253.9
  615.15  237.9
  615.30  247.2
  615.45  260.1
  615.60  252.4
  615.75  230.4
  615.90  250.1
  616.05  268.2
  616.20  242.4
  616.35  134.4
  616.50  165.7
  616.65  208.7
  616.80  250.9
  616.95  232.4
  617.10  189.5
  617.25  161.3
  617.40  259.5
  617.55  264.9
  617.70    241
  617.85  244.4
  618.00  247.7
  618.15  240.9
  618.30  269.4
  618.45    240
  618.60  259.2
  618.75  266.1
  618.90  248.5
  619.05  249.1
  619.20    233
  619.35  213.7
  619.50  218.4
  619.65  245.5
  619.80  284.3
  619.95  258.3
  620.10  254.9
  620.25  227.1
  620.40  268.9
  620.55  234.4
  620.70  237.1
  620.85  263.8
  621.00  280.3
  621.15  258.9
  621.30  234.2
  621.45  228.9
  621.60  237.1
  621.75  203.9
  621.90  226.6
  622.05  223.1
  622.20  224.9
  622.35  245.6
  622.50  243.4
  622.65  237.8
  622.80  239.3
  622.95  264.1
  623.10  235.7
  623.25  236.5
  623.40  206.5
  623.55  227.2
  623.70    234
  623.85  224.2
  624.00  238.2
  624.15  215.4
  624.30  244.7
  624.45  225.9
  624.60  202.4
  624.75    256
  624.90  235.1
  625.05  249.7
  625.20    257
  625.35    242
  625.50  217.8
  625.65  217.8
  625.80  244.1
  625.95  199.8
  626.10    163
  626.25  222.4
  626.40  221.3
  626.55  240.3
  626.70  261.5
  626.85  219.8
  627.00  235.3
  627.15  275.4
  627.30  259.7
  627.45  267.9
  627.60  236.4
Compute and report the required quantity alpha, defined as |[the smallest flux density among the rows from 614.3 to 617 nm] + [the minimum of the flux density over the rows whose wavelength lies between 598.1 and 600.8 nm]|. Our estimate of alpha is 355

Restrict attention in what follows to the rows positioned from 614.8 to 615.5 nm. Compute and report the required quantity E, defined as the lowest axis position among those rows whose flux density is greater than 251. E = 615.00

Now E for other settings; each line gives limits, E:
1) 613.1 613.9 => 613.20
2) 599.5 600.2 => 599.55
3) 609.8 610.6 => 609.90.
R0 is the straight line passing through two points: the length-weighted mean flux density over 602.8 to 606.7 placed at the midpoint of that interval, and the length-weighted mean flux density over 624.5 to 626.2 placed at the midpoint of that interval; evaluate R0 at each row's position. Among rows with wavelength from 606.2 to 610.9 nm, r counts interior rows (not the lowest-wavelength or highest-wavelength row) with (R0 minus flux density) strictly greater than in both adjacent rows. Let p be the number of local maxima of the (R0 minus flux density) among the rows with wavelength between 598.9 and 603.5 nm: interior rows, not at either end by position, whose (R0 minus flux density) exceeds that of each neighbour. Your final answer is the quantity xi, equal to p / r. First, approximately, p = 11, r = 10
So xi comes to 1.1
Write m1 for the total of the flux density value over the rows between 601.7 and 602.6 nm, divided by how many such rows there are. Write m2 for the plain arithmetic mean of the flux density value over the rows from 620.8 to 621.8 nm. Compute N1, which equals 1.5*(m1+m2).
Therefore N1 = 760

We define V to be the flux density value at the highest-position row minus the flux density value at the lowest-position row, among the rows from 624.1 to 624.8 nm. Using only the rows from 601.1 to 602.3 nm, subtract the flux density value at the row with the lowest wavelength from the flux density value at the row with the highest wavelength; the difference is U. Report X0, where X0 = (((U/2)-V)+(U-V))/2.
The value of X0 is -38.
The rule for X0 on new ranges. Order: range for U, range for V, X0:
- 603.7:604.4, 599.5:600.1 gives -3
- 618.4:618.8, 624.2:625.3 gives 7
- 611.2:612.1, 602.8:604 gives -33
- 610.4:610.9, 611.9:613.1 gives 40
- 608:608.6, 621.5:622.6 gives 1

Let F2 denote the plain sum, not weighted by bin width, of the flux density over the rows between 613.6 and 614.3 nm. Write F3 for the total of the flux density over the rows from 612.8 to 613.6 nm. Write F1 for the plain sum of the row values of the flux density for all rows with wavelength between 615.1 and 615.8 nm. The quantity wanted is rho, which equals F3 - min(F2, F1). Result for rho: 101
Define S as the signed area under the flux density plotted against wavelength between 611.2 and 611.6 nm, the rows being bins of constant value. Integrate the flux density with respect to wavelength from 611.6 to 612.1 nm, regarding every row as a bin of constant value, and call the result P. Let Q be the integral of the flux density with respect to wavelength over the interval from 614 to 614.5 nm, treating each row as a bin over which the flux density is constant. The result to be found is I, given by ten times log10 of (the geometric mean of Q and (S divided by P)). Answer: 10.3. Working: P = 127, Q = 136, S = 106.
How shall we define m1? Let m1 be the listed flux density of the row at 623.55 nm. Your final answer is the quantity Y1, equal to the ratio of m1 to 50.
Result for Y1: 4.54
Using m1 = 227.2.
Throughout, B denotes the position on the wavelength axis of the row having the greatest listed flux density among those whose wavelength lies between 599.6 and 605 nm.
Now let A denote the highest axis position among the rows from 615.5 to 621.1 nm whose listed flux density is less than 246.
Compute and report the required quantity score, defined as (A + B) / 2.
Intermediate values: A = 620.70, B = 603.90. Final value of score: 612.30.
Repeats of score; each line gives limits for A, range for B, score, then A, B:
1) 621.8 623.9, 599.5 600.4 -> 611.85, 623.85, 599.85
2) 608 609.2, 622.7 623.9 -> 616.05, 609.15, 622.95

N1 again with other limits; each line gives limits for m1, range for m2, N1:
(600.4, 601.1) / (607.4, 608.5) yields 777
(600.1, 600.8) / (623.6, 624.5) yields 738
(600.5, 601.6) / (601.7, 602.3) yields 774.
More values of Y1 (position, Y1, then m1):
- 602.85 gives 5.92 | 296.1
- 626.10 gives 3.26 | 163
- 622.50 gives 4.87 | 243.4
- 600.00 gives 5.16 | 257.8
